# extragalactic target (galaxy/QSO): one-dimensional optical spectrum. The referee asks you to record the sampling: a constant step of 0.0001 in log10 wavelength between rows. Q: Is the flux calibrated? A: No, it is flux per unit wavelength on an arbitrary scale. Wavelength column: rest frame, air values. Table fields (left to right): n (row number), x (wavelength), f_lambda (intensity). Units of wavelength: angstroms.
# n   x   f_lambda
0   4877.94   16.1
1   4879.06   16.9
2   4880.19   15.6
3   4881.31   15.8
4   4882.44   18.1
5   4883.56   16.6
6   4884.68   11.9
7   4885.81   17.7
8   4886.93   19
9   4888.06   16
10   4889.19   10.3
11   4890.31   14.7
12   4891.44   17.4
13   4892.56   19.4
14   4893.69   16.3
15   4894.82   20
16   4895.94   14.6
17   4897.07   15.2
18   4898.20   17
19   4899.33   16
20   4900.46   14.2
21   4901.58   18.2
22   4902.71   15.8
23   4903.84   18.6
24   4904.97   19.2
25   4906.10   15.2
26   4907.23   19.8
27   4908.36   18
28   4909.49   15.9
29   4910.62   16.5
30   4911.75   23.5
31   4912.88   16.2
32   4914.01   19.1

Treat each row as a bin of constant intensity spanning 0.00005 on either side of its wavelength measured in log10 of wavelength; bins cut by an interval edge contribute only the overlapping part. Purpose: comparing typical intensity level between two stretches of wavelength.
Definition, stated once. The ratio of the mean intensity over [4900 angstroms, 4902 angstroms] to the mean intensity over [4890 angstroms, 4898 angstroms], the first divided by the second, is 0.96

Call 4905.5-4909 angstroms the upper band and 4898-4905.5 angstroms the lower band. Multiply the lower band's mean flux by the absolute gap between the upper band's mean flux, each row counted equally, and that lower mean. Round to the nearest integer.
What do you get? 11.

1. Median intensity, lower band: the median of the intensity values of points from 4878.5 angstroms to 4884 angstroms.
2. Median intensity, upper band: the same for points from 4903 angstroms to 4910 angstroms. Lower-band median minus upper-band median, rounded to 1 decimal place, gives -1.7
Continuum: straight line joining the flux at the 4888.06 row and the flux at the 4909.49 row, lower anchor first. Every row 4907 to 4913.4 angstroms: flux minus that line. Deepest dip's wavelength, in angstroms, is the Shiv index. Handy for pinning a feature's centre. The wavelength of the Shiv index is 4909.49 angstroms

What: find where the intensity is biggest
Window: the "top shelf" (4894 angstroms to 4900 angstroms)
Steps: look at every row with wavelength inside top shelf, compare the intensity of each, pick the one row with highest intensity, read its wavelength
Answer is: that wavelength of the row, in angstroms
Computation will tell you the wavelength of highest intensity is 4894.82 angstroms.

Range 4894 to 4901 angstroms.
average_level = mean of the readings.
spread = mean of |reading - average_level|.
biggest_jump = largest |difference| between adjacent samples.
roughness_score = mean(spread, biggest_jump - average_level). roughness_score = -4.6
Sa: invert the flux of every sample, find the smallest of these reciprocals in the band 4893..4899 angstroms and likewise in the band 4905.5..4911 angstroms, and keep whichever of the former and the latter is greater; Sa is 0.0505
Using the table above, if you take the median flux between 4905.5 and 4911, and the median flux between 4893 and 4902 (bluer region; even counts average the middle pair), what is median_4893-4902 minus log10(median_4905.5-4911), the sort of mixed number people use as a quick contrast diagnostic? 14.93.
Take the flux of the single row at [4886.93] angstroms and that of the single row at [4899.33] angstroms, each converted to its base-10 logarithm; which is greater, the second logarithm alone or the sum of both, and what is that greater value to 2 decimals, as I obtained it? 2.48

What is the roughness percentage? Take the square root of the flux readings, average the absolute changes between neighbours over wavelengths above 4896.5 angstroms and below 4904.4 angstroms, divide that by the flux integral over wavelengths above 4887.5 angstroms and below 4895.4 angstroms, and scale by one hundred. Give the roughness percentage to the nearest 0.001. 0.221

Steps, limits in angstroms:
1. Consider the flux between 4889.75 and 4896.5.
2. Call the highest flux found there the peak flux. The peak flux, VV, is 20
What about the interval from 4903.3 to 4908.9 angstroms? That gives 19.8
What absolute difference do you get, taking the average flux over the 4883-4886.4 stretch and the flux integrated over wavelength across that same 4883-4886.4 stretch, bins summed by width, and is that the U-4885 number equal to 37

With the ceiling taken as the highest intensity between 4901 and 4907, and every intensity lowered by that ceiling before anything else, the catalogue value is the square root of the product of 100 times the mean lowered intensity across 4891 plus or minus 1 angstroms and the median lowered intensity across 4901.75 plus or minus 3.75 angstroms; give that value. 26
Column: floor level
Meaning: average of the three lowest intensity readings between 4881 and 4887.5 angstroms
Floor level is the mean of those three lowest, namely 14.8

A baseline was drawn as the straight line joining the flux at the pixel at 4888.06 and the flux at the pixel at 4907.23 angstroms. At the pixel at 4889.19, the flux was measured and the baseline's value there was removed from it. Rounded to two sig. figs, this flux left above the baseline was -5.9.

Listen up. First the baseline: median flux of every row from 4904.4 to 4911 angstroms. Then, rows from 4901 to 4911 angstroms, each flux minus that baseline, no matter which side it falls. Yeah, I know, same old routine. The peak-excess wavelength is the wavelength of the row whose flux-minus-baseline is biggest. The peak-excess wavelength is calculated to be 4907.23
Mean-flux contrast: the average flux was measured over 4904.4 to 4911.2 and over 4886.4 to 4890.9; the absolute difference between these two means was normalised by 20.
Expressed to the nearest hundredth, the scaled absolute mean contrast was 0.12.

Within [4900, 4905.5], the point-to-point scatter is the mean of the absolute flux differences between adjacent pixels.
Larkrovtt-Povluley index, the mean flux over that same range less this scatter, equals 14.8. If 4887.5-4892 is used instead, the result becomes 10.3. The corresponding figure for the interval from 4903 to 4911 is 15.3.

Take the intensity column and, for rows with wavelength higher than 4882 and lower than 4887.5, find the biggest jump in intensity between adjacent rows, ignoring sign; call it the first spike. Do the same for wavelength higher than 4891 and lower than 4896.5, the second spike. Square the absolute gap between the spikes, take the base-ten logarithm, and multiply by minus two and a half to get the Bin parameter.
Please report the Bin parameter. 2.0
